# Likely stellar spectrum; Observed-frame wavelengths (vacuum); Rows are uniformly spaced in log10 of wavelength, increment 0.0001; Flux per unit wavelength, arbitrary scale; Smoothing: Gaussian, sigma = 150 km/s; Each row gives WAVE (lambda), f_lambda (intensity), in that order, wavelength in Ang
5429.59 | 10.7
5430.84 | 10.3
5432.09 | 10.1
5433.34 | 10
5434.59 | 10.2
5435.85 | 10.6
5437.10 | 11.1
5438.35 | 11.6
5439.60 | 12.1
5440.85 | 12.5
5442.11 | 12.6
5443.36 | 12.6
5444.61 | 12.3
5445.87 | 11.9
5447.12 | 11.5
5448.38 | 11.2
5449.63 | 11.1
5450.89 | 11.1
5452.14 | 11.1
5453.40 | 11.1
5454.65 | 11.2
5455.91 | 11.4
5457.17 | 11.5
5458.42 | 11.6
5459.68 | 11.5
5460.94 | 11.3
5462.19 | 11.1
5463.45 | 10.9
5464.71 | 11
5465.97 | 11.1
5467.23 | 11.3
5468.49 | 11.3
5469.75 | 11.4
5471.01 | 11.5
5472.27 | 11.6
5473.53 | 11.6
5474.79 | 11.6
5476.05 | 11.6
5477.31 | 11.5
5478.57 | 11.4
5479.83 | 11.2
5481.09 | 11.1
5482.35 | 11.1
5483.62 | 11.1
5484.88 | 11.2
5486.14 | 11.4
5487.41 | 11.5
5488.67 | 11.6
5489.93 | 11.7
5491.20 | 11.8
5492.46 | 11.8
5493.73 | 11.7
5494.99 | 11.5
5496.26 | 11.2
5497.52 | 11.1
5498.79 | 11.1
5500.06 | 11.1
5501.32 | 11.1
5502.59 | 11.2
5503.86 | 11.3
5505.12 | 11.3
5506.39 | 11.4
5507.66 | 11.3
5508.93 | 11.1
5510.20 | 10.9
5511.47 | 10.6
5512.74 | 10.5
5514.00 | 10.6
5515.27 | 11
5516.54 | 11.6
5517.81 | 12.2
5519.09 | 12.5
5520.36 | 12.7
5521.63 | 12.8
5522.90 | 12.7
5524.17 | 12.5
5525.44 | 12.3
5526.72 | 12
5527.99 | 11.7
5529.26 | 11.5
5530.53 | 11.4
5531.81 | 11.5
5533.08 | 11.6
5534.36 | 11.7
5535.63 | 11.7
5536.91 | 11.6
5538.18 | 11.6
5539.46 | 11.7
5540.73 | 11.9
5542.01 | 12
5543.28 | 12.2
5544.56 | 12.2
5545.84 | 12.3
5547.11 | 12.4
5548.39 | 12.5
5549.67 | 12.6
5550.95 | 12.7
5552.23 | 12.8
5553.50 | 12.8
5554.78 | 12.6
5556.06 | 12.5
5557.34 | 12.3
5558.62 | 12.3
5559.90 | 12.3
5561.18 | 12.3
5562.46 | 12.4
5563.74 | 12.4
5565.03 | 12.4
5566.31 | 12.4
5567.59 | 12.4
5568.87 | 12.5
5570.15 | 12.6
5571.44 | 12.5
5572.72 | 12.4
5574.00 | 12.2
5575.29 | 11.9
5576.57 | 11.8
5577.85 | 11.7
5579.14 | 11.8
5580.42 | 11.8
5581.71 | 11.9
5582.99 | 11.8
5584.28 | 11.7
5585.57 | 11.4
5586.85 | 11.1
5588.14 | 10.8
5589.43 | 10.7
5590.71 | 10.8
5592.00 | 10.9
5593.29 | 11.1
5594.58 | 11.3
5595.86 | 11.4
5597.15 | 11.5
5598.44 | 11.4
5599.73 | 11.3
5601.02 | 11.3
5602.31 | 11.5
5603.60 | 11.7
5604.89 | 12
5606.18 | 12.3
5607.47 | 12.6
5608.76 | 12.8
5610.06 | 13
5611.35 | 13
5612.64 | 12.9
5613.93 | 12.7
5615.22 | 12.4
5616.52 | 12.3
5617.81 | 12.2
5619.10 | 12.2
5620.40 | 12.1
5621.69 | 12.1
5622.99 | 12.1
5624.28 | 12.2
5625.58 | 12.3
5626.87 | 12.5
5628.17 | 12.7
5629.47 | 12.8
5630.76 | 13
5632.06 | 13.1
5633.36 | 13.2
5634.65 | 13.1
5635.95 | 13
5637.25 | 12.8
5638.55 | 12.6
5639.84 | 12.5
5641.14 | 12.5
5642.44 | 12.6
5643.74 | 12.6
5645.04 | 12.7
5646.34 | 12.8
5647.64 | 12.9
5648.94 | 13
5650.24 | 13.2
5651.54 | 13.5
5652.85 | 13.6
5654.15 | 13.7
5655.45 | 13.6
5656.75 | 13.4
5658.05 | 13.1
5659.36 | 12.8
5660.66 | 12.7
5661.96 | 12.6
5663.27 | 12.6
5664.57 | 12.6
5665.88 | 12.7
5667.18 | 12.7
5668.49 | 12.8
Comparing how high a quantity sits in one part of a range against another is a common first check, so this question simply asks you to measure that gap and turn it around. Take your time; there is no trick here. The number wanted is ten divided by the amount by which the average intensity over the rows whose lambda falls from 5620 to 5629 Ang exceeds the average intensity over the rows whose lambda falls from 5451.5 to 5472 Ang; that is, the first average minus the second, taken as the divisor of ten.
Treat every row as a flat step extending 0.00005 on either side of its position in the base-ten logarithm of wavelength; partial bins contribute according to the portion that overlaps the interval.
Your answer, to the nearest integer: 10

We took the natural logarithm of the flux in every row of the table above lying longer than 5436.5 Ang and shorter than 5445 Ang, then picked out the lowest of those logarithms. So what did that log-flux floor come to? 2.41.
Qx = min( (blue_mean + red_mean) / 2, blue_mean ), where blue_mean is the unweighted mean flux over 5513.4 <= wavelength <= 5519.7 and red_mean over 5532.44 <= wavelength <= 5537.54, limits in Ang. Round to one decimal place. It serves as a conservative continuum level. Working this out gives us 11.6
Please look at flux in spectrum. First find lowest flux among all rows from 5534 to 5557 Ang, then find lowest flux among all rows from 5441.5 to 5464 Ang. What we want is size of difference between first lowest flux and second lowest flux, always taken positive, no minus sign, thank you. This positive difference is 0.70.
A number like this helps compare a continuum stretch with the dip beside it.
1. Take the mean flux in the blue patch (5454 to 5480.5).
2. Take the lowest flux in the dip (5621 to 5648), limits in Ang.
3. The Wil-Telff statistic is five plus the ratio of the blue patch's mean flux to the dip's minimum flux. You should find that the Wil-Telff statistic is 5.94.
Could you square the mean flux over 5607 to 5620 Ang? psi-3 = 159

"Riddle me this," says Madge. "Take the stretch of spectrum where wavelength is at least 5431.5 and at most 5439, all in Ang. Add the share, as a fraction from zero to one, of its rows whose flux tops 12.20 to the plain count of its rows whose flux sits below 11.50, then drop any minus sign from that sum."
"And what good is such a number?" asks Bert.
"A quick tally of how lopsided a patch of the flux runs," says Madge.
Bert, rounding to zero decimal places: 5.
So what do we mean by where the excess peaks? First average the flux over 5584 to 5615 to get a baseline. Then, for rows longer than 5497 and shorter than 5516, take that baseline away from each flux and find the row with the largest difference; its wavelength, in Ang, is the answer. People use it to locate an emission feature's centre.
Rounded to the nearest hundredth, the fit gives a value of 5506.39 Ang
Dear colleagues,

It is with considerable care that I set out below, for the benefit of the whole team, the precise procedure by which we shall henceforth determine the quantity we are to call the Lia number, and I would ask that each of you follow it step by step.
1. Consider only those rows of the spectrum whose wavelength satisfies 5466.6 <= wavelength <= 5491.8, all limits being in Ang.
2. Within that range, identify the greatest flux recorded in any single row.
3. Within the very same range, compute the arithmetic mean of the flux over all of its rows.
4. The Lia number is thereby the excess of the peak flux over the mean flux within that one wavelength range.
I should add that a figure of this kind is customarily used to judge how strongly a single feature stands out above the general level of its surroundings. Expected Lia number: 0.38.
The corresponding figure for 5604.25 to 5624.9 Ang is 0.57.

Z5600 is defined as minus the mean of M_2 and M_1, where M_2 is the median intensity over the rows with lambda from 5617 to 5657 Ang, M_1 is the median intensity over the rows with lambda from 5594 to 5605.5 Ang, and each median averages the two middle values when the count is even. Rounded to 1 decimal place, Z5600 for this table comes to -12.1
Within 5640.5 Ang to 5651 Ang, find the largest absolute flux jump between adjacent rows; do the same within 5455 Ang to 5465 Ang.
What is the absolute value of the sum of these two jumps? 0.40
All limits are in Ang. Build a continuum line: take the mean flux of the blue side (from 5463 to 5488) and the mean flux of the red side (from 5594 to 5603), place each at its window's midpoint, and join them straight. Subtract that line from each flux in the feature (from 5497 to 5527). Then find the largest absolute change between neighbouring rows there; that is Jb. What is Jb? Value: 0.60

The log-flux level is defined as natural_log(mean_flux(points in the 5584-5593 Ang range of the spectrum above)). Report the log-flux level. 2.40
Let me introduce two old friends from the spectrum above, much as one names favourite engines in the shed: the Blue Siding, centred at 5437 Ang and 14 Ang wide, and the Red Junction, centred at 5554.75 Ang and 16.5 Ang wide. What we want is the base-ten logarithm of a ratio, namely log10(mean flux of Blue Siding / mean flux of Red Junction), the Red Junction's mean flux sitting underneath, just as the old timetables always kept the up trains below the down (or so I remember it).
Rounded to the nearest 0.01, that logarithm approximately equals -0.05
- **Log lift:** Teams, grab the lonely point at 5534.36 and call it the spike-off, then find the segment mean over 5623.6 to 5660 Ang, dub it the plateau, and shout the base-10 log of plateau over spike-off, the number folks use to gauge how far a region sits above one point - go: 0.04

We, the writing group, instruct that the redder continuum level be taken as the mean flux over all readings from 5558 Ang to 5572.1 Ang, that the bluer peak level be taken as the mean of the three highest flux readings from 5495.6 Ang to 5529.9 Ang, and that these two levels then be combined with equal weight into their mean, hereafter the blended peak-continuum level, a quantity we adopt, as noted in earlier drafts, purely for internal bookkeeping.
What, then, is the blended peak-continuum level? 12.6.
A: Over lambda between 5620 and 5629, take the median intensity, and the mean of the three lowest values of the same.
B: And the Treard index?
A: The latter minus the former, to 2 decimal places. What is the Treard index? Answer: -0.10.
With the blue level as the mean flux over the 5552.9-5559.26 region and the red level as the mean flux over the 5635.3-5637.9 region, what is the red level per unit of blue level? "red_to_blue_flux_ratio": 1.03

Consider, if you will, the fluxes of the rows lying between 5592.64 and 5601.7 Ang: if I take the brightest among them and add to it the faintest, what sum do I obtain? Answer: 22.6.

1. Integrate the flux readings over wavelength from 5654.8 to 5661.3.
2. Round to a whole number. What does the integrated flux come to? 85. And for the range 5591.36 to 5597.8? 72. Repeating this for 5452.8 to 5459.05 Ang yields 71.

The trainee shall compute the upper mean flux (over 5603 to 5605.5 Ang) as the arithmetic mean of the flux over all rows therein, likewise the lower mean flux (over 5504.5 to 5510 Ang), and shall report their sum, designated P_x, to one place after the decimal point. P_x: 23.1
